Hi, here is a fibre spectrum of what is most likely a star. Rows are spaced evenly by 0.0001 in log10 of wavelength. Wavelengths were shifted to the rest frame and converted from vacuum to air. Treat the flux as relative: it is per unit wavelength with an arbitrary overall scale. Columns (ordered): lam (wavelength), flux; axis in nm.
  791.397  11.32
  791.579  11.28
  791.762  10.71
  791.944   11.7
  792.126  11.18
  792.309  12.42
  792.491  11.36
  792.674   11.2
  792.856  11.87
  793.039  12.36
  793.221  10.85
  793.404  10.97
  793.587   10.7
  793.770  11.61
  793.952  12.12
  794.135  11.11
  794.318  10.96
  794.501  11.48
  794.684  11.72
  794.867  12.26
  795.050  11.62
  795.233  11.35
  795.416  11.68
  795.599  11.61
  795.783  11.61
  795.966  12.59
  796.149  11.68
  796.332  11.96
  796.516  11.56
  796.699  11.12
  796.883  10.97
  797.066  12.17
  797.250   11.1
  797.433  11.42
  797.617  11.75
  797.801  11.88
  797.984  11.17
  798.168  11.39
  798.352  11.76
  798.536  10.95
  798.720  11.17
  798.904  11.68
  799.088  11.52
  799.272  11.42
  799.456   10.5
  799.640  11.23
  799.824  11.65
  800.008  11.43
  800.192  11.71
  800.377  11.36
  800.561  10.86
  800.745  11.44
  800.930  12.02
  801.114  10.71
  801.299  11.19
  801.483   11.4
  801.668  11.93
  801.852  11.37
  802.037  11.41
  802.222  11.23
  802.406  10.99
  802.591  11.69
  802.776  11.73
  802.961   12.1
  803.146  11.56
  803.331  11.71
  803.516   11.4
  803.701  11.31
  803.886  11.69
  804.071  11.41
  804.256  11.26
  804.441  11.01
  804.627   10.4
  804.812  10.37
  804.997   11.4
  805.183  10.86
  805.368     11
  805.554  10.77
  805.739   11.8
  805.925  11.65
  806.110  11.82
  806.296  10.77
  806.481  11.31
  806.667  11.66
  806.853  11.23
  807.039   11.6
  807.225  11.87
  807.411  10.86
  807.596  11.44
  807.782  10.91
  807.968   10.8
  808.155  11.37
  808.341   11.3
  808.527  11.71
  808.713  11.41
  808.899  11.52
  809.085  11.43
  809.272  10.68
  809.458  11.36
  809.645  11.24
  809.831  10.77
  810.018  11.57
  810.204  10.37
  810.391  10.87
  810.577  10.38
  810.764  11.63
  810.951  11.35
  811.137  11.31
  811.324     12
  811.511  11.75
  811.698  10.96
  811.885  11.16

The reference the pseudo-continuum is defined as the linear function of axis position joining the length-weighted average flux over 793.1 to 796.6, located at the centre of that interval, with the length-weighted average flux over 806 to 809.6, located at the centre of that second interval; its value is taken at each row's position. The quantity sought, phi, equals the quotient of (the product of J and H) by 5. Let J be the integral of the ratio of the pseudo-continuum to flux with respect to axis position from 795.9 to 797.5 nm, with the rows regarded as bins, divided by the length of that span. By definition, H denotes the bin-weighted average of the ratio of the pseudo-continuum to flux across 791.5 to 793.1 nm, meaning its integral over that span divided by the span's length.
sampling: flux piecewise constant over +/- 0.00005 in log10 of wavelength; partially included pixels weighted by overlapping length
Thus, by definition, 0.200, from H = 1.01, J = 1.00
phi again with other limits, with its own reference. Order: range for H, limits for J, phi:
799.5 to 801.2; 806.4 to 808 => 0.202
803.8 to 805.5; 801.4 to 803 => 0.205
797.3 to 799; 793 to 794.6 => 0.206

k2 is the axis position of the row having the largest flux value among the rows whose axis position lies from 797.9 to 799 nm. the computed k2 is 798.352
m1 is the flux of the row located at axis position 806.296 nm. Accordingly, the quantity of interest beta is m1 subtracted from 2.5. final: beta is -8.3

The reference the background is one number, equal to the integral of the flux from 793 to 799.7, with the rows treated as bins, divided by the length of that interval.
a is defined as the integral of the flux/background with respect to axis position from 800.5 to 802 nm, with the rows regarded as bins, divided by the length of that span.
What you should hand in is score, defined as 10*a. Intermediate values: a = 0.991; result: 9.9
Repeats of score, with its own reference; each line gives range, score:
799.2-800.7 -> 9.8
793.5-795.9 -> 10.1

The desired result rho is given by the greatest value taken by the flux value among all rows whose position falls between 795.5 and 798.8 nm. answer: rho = 12.59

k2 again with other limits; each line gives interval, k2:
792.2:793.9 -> 792.309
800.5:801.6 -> 800.930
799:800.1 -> 799.824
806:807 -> 806.110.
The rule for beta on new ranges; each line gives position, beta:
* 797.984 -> -8.7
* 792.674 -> -8.7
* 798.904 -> -9.2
